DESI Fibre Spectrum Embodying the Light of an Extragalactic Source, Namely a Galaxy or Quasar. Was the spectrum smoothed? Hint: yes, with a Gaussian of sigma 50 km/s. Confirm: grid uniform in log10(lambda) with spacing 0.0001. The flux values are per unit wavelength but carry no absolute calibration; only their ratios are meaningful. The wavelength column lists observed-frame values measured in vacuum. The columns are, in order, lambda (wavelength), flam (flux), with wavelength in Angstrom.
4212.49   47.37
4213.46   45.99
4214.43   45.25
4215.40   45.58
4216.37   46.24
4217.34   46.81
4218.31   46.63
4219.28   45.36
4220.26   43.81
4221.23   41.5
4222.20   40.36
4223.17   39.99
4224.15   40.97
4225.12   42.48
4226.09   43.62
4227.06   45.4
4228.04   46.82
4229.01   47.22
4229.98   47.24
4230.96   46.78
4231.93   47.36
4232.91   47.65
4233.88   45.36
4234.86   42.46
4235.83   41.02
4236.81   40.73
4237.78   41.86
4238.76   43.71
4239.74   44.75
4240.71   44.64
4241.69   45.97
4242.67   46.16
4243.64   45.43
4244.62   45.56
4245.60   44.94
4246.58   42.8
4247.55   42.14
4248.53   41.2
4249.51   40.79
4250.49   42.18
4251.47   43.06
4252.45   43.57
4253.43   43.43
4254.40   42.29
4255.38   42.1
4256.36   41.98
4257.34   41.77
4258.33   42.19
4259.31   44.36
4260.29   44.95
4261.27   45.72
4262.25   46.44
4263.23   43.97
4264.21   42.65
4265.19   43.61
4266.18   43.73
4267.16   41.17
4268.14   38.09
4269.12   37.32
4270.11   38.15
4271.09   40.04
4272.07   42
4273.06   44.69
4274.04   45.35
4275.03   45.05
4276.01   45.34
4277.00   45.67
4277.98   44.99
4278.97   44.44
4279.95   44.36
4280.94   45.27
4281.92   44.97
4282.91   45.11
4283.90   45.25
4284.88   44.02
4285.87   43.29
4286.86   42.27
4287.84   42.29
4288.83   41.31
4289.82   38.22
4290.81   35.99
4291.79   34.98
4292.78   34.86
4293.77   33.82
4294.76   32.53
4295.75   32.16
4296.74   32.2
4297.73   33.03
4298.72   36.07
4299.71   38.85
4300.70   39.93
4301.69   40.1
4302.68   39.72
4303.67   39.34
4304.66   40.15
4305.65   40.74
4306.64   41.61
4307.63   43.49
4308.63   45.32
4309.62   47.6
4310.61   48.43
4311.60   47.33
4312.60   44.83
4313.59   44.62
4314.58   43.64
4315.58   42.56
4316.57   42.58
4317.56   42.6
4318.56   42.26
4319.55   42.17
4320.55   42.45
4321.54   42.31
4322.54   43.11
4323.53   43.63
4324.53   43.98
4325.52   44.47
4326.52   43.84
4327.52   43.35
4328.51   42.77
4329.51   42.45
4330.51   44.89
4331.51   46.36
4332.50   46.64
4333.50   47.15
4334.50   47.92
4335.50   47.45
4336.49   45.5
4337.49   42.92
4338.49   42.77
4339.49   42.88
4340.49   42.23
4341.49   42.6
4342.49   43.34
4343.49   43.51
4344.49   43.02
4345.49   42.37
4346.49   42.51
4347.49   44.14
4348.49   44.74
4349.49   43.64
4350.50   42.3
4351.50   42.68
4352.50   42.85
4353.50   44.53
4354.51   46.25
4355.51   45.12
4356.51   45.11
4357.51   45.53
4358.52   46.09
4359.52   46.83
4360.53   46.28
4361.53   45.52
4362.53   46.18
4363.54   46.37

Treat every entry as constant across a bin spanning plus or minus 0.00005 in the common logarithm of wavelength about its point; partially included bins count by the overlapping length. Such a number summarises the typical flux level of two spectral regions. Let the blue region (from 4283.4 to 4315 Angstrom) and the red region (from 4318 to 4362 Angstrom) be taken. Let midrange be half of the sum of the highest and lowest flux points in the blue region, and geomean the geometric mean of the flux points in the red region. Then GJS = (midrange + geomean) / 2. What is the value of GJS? 42.2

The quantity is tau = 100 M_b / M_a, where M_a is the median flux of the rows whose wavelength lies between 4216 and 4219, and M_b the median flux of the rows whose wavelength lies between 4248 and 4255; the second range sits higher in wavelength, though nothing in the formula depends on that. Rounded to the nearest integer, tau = 91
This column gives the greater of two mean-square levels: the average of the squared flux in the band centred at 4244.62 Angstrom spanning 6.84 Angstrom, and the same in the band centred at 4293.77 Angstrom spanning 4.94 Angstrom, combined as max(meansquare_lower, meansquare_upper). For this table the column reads 2002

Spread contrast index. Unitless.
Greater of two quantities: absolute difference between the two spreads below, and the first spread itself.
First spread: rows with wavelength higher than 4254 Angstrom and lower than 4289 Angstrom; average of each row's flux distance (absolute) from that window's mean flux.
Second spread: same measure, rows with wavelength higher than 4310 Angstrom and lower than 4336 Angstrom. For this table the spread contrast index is 1.8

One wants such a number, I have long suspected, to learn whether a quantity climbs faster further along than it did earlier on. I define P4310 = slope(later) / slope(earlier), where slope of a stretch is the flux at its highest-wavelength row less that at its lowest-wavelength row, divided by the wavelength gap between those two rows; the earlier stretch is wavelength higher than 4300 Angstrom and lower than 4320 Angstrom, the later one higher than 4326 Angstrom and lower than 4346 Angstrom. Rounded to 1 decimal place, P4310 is -0.7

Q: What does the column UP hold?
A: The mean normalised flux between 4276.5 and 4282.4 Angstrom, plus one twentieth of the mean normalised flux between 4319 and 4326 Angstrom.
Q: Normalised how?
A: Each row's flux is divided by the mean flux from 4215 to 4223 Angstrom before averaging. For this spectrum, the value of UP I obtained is 1.06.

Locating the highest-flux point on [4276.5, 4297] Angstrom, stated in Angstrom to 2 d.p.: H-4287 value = 4277.00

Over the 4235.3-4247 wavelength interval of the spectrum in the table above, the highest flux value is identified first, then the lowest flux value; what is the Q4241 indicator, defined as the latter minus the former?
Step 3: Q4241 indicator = -5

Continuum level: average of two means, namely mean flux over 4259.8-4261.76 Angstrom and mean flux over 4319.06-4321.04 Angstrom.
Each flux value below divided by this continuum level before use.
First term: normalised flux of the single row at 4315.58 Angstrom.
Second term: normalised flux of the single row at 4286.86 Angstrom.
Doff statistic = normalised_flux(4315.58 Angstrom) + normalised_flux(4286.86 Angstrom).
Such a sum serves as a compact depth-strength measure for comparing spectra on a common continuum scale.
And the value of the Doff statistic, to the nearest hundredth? 1.94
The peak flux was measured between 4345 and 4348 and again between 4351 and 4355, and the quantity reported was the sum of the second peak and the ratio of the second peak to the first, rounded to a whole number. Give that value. 47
